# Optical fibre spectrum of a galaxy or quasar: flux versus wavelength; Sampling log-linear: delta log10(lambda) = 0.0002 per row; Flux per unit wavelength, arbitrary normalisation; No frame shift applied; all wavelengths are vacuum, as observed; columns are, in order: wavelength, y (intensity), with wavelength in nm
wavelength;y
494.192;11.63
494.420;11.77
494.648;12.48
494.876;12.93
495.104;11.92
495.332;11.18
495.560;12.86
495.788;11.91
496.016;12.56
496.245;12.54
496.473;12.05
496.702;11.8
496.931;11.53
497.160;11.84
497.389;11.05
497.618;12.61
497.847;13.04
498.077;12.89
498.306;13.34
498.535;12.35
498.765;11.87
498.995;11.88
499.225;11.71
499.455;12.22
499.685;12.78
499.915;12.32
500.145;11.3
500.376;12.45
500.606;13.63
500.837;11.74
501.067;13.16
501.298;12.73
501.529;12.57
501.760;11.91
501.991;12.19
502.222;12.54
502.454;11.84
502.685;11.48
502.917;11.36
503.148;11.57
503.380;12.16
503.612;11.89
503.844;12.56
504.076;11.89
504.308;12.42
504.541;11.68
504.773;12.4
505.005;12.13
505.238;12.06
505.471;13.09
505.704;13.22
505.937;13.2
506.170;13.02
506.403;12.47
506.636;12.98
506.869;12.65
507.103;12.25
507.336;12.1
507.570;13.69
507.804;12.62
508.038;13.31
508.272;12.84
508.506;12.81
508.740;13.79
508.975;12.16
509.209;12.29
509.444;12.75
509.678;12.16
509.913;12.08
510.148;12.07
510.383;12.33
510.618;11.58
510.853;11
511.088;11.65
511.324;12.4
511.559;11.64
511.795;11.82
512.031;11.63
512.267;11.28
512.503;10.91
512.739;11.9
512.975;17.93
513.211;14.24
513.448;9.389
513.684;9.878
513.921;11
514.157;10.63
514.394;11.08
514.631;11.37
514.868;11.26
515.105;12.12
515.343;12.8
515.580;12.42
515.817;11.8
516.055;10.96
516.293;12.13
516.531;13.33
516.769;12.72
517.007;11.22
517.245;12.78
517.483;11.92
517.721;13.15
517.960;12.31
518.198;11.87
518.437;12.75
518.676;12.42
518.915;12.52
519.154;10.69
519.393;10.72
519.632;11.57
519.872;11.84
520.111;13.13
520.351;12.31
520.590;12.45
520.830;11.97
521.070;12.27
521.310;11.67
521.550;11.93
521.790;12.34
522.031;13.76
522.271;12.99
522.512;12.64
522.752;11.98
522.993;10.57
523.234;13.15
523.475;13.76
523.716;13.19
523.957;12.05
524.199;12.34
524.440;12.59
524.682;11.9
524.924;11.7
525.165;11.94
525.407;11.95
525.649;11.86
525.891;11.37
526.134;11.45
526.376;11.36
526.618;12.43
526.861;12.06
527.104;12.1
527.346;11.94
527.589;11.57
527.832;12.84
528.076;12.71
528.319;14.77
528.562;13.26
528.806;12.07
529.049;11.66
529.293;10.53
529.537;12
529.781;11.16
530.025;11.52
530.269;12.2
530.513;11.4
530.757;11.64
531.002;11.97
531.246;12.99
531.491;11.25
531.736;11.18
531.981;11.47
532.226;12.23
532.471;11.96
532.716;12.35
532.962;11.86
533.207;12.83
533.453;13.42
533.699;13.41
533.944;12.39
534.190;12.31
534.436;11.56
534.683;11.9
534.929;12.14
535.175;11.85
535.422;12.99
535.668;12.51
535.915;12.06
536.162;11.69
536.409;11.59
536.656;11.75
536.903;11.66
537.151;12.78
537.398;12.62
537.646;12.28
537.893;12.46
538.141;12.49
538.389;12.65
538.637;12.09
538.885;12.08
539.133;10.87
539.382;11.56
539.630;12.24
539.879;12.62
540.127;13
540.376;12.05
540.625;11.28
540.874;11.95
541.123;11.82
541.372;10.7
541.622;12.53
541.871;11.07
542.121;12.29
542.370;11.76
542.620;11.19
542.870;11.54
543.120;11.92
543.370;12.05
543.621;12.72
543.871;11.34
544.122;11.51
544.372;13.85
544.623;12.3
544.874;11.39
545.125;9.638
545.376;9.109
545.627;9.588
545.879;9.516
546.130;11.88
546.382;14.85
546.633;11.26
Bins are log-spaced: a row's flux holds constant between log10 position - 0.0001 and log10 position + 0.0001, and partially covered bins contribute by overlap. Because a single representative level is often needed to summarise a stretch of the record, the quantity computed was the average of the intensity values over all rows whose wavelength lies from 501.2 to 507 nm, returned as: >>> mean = 12.3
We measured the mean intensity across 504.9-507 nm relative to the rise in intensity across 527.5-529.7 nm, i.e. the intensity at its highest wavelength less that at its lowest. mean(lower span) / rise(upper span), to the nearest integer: 30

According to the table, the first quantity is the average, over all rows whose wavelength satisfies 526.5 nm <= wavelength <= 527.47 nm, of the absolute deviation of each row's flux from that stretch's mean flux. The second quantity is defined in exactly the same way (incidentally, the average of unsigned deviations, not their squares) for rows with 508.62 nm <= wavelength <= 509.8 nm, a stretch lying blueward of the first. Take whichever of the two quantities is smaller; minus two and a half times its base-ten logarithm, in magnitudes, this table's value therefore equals 2.07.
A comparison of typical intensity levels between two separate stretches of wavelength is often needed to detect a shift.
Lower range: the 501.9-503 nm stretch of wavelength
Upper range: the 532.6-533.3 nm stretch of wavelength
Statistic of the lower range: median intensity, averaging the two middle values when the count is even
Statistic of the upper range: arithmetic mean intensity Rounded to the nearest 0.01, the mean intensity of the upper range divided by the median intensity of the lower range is 1.04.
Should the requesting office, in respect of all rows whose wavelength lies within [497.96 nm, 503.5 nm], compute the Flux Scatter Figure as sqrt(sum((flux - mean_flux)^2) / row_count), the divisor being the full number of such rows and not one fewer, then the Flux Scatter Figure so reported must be 0.61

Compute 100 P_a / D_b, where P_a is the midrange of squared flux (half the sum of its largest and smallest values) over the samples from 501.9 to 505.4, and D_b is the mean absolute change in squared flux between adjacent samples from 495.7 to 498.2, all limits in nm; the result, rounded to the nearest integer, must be 1217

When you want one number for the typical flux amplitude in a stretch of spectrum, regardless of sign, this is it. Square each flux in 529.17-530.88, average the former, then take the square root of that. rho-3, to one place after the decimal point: 11.5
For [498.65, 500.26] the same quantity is 12.0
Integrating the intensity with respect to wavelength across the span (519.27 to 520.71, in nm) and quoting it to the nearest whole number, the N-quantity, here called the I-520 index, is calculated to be 17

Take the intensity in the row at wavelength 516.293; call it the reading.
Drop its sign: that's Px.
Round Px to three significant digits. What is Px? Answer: 12.1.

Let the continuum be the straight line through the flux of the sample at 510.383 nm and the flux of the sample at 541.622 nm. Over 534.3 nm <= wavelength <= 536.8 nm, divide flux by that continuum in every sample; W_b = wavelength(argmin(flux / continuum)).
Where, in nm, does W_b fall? 534.436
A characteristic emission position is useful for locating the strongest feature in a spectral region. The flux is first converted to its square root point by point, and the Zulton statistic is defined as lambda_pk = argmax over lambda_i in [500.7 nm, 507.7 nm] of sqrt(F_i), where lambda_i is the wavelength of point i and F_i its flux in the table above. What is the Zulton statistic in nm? 507.570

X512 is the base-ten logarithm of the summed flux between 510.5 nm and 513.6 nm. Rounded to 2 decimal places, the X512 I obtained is 2.20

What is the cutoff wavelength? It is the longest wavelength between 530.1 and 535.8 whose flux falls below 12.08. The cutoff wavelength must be 535.175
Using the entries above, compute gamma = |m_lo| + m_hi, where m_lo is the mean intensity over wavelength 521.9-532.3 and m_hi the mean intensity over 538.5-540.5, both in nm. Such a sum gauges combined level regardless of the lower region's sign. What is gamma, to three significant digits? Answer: 24.2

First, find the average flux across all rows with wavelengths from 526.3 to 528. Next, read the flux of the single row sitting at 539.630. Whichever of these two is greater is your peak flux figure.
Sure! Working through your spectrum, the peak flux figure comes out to 12.2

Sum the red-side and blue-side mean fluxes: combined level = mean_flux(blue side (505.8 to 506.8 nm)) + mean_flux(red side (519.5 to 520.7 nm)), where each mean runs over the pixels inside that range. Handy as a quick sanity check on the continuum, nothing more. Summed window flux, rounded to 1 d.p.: 25.2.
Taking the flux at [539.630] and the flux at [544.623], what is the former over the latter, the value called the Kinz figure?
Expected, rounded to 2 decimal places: 1.00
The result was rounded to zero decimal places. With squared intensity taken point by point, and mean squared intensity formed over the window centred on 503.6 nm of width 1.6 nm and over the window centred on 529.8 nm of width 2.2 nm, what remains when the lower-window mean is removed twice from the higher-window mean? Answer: -153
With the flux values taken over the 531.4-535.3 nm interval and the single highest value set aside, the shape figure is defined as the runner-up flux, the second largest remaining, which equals 13.41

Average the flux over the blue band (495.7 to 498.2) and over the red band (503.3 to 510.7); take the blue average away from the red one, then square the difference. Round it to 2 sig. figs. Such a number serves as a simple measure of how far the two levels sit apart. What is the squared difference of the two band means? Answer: 0.13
